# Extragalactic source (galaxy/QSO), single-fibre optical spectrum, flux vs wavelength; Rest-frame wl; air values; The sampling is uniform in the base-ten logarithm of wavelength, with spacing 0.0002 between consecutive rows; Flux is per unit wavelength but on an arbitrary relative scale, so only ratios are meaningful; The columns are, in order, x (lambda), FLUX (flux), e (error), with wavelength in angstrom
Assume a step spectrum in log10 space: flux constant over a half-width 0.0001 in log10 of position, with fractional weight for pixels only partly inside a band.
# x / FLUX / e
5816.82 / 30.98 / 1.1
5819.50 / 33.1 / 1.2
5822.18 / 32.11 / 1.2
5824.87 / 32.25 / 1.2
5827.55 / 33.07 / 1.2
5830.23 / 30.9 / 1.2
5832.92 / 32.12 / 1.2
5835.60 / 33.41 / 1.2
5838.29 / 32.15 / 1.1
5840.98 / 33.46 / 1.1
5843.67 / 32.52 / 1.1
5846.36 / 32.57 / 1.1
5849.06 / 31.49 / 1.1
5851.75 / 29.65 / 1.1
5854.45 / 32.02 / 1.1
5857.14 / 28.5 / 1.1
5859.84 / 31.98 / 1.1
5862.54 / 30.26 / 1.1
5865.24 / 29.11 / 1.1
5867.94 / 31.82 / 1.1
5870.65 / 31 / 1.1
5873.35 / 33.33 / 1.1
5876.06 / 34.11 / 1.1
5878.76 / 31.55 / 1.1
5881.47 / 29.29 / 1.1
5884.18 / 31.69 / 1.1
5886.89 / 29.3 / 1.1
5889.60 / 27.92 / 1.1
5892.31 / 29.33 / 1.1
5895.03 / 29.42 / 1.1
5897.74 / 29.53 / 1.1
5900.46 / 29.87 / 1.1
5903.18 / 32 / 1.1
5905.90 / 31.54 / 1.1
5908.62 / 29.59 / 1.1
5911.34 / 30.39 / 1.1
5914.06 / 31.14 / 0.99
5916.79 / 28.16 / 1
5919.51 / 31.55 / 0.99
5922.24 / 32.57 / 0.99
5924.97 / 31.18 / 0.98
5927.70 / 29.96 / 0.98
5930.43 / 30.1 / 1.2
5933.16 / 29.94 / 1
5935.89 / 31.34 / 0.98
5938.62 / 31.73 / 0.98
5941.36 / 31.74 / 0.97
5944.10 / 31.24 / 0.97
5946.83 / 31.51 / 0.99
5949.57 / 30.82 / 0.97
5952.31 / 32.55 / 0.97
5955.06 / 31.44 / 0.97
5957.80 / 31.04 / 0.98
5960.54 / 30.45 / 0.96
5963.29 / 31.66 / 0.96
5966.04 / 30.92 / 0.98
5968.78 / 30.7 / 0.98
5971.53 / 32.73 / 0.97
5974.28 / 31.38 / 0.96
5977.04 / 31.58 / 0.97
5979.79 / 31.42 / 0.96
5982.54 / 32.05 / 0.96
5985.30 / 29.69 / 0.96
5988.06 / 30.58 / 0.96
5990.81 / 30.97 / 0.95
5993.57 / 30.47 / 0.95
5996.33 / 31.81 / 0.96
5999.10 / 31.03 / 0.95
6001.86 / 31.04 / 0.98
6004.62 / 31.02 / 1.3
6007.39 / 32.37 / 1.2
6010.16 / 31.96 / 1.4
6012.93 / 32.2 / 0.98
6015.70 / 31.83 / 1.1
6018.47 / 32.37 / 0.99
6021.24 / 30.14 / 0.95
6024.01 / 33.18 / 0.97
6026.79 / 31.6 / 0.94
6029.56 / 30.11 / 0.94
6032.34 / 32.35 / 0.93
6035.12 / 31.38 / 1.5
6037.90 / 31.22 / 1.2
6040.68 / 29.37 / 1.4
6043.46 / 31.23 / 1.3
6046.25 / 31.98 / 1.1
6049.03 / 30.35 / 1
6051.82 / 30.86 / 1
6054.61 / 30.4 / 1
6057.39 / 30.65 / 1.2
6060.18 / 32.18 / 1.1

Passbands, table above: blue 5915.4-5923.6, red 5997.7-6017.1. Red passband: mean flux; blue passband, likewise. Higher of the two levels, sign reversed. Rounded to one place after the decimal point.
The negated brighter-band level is -31.6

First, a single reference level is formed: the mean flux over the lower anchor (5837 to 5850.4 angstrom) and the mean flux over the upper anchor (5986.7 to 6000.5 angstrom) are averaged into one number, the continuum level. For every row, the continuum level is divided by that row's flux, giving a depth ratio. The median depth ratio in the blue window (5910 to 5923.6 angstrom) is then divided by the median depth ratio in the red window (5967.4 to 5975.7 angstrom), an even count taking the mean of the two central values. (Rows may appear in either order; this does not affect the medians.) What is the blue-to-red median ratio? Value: 1.01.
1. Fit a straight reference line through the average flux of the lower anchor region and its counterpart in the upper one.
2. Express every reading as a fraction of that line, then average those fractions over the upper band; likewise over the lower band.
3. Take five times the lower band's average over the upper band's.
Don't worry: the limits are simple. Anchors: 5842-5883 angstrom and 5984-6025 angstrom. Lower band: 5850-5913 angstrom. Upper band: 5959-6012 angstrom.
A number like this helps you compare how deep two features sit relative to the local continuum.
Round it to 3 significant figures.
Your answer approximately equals 4.90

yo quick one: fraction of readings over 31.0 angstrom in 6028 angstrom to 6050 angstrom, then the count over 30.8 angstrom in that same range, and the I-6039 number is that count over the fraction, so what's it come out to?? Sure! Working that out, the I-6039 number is 8.0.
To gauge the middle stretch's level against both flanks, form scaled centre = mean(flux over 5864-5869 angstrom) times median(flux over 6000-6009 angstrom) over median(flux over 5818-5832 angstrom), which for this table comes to 29.3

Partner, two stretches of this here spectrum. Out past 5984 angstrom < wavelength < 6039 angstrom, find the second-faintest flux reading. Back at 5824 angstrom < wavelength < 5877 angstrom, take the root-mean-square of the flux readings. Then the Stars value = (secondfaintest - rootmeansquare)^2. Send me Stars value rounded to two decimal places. 2.92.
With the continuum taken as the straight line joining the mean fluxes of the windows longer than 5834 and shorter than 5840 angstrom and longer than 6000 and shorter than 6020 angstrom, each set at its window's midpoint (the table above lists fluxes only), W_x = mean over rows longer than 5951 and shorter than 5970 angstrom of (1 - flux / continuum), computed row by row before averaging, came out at 0.026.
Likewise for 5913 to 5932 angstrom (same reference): 0.051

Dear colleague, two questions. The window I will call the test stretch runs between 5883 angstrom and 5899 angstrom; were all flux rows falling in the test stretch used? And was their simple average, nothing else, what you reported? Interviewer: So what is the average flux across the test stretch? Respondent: 29.5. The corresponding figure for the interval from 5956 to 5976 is 31.3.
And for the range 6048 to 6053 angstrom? 30.6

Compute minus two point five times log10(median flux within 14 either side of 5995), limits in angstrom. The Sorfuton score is -3.73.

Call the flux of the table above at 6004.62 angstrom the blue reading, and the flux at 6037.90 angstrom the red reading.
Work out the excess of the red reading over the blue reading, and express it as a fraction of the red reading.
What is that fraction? 0.01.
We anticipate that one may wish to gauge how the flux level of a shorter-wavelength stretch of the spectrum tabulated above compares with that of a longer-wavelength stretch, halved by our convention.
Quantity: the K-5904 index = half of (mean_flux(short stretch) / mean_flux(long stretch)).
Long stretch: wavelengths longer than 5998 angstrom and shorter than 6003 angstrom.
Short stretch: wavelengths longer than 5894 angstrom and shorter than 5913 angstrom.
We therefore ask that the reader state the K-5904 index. 0.489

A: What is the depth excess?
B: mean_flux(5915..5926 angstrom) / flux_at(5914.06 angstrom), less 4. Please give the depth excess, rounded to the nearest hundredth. -3.01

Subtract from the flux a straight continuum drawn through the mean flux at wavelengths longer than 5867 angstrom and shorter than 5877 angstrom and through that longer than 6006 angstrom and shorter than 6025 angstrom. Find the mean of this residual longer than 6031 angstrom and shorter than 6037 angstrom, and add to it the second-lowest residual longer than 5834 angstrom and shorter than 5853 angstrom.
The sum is -1.2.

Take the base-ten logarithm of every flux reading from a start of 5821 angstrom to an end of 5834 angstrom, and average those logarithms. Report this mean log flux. 1.506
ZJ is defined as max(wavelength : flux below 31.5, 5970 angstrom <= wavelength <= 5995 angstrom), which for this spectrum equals 5993.57 angstrom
